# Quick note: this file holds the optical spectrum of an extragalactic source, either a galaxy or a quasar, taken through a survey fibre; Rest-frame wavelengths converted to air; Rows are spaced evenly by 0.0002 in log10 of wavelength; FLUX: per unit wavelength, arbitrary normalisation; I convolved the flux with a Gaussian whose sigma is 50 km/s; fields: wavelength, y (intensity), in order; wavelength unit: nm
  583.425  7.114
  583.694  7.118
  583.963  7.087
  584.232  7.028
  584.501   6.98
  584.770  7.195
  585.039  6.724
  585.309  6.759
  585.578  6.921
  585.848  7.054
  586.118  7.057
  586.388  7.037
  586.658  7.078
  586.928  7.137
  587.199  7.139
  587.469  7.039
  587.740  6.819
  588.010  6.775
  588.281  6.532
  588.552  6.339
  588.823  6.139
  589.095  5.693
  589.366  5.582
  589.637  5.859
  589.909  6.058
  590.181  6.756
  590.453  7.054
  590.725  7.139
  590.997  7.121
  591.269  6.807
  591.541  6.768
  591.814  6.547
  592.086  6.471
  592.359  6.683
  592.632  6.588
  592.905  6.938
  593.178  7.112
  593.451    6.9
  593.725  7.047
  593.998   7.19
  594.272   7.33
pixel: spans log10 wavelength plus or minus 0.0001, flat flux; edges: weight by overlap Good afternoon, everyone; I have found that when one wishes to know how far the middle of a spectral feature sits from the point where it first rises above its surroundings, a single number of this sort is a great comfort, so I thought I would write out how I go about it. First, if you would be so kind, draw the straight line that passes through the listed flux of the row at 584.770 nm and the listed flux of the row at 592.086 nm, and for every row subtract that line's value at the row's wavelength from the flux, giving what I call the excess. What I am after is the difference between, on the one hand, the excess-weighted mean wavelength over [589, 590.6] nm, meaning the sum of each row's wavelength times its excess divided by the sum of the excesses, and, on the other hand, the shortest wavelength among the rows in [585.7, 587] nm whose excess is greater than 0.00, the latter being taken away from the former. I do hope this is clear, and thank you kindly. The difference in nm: 2.90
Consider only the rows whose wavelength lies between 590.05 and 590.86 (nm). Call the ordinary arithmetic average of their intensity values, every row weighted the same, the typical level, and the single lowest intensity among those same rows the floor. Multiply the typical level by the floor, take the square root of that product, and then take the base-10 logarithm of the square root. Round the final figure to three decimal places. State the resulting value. 0.837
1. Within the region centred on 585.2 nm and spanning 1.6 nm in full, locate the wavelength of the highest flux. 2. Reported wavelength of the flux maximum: 584.770 nm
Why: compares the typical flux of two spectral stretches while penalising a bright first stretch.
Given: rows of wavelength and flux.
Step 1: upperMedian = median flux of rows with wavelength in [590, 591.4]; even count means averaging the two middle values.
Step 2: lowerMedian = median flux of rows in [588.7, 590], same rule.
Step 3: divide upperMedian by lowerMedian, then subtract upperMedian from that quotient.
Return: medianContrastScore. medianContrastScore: -5.9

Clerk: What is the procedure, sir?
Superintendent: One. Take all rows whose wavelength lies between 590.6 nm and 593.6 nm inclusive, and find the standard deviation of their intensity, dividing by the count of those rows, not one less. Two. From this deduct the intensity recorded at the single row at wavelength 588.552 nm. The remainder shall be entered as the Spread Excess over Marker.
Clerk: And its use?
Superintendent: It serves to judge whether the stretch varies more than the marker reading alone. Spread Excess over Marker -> -6.1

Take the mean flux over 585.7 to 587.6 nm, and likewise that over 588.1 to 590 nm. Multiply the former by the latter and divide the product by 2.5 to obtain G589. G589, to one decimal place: 17.1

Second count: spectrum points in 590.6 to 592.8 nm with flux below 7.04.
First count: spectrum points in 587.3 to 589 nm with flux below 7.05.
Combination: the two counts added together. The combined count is 12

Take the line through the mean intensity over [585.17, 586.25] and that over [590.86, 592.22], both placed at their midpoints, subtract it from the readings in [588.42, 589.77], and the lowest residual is -1.2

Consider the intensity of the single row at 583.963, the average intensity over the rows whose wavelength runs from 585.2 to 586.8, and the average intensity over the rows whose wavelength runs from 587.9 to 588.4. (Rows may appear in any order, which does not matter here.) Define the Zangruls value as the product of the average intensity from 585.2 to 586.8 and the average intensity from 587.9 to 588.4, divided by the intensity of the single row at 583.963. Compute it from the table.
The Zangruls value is 6.6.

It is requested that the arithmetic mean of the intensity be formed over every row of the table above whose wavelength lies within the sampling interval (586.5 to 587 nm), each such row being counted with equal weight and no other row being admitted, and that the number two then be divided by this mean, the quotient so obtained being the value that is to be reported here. 0.281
